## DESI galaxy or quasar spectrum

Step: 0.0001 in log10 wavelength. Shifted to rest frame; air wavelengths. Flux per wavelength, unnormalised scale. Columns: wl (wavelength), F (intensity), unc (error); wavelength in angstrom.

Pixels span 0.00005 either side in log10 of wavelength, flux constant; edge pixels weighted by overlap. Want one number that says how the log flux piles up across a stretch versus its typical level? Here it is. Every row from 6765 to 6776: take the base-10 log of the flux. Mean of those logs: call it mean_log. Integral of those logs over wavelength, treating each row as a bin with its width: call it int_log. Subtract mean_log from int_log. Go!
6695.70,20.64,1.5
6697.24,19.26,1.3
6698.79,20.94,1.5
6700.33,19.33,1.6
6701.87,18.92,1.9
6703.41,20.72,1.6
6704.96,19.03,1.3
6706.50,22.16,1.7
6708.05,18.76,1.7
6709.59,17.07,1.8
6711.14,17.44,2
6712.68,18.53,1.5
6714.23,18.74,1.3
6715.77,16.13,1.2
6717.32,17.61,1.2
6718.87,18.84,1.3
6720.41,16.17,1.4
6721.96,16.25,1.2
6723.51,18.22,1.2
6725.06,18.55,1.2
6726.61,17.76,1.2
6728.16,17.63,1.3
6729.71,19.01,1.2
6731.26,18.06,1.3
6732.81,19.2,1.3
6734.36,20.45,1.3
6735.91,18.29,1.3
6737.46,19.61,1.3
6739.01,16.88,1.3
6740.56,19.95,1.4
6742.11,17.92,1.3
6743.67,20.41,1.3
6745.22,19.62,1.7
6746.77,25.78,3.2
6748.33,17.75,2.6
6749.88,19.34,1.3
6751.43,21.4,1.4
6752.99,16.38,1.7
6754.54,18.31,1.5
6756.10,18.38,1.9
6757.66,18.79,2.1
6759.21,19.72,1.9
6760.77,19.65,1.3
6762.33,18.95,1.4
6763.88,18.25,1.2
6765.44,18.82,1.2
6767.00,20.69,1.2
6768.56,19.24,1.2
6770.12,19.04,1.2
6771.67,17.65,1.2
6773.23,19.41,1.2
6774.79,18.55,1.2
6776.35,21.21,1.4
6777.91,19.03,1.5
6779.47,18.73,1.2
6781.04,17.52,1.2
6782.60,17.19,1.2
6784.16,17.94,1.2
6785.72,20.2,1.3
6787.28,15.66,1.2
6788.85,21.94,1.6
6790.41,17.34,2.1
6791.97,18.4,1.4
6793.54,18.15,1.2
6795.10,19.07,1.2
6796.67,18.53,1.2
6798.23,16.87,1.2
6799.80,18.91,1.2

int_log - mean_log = 13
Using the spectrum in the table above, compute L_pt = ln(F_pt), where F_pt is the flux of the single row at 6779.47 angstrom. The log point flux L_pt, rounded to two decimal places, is 2.93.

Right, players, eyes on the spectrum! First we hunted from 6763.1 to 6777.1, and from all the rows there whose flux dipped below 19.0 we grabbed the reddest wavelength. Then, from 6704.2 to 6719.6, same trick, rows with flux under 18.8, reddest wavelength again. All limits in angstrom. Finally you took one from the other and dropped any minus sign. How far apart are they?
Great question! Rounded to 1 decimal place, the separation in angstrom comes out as 57.5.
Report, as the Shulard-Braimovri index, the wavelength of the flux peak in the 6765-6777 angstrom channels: 6776.35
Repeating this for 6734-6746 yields 6734.36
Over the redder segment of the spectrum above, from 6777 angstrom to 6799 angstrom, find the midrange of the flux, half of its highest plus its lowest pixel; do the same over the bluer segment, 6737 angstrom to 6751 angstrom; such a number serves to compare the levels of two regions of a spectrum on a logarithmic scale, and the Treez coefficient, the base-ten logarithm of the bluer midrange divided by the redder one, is 0.055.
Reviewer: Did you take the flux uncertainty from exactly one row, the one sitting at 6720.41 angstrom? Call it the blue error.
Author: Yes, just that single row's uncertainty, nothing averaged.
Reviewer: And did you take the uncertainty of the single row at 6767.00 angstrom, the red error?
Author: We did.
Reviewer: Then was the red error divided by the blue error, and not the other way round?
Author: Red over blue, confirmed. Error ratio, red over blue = 0.86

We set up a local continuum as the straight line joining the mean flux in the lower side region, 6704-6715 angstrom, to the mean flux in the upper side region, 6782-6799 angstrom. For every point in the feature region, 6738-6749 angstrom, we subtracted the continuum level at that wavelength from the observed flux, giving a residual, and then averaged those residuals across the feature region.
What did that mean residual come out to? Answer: 1.2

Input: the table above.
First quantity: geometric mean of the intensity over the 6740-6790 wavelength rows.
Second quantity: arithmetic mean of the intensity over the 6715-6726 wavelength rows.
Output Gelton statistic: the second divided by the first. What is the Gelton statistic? 0.91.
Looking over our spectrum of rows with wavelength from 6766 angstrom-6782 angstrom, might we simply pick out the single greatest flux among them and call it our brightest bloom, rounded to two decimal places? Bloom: 21.21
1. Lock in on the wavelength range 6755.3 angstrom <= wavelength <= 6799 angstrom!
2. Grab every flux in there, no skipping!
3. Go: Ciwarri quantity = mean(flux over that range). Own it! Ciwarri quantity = 18.7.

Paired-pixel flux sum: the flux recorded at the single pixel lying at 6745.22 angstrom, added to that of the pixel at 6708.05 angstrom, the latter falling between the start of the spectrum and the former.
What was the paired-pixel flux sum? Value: 38.4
